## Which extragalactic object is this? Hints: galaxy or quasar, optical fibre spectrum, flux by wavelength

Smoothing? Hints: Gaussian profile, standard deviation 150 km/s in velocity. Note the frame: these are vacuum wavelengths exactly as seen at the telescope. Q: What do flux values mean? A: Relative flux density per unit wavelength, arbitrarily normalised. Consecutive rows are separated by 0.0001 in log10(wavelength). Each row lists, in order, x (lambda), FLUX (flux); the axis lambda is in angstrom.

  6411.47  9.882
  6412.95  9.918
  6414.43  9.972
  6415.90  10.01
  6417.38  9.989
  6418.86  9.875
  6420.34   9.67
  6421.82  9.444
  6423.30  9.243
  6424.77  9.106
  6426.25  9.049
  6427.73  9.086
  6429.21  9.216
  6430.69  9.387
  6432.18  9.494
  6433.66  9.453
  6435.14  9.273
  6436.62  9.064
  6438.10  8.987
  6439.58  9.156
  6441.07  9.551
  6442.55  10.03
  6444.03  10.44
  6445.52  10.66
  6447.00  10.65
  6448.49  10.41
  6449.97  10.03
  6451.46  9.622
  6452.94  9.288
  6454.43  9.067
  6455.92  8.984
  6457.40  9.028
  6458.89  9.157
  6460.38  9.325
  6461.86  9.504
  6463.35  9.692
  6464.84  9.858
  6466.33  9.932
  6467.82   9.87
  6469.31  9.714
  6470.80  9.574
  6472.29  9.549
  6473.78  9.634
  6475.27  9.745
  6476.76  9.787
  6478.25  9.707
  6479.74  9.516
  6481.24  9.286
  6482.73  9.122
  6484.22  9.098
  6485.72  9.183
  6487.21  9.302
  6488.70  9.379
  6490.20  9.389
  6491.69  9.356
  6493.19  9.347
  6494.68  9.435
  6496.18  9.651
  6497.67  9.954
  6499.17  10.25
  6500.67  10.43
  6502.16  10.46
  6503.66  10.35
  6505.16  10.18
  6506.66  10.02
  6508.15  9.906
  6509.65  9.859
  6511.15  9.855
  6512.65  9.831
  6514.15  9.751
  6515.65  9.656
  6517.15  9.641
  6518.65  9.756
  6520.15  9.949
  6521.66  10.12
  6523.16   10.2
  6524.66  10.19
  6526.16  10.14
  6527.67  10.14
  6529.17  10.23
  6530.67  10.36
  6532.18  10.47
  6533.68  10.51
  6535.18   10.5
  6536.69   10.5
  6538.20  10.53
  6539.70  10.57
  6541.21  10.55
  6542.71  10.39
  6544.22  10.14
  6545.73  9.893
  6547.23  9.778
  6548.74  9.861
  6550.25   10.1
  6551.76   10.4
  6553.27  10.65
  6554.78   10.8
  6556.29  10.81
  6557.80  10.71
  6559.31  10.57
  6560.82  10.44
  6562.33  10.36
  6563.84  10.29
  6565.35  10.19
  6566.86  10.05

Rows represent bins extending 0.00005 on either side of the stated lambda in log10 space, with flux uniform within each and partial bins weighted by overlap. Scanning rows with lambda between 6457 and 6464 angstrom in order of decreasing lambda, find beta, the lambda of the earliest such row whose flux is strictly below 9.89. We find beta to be 6463.35 angstrom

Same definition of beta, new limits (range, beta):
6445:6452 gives 6451.46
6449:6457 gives 6455.92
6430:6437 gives 6436.62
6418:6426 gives 6424.77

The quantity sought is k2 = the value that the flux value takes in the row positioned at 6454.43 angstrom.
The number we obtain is 9.067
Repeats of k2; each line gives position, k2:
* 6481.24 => 9.286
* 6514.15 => 9.751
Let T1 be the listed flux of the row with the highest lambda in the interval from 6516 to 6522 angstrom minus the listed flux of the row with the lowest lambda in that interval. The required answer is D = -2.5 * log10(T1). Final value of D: 0.8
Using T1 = 0.48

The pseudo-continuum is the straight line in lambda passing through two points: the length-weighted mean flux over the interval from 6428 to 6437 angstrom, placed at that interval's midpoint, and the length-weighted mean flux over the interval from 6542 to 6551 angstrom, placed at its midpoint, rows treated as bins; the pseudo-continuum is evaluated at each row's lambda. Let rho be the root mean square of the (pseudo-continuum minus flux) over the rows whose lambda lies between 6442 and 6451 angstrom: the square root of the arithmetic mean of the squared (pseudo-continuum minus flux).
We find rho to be 1.0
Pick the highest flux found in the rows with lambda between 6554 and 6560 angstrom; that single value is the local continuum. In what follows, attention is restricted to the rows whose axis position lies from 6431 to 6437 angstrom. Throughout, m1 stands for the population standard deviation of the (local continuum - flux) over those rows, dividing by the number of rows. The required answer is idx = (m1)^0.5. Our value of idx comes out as 0.41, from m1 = 0.17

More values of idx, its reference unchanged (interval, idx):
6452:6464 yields 0.48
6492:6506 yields 0.64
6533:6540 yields 0.16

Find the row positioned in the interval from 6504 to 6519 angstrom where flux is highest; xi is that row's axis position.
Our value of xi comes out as 6505.16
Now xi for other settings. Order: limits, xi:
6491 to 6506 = 6502.16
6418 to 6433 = 6418.86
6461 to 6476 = 6466.33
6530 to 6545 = 6539.70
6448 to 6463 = 6448.49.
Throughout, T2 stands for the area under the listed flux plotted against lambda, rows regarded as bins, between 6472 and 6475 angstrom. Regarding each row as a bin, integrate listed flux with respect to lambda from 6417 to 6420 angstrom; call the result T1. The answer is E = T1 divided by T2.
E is 1.03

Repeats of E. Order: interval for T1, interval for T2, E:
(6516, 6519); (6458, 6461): 1.05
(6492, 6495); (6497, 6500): 0.93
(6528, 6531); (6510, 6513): 1.05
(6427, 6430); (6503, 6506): 0.89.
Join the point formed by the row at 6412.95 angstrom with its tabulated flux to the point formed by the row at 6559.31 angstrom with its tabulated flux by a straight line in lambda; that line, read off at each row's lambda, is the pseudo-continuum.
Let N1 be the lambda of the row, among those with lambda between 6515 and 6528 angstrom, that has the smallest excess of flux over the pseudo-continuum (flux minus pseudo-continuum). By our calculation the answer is 6517.15 angstrom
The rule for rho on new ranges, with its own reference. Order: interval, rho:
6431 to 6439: 0.2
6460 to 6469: 0.3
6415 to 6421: 0.7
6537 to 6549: 0.4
